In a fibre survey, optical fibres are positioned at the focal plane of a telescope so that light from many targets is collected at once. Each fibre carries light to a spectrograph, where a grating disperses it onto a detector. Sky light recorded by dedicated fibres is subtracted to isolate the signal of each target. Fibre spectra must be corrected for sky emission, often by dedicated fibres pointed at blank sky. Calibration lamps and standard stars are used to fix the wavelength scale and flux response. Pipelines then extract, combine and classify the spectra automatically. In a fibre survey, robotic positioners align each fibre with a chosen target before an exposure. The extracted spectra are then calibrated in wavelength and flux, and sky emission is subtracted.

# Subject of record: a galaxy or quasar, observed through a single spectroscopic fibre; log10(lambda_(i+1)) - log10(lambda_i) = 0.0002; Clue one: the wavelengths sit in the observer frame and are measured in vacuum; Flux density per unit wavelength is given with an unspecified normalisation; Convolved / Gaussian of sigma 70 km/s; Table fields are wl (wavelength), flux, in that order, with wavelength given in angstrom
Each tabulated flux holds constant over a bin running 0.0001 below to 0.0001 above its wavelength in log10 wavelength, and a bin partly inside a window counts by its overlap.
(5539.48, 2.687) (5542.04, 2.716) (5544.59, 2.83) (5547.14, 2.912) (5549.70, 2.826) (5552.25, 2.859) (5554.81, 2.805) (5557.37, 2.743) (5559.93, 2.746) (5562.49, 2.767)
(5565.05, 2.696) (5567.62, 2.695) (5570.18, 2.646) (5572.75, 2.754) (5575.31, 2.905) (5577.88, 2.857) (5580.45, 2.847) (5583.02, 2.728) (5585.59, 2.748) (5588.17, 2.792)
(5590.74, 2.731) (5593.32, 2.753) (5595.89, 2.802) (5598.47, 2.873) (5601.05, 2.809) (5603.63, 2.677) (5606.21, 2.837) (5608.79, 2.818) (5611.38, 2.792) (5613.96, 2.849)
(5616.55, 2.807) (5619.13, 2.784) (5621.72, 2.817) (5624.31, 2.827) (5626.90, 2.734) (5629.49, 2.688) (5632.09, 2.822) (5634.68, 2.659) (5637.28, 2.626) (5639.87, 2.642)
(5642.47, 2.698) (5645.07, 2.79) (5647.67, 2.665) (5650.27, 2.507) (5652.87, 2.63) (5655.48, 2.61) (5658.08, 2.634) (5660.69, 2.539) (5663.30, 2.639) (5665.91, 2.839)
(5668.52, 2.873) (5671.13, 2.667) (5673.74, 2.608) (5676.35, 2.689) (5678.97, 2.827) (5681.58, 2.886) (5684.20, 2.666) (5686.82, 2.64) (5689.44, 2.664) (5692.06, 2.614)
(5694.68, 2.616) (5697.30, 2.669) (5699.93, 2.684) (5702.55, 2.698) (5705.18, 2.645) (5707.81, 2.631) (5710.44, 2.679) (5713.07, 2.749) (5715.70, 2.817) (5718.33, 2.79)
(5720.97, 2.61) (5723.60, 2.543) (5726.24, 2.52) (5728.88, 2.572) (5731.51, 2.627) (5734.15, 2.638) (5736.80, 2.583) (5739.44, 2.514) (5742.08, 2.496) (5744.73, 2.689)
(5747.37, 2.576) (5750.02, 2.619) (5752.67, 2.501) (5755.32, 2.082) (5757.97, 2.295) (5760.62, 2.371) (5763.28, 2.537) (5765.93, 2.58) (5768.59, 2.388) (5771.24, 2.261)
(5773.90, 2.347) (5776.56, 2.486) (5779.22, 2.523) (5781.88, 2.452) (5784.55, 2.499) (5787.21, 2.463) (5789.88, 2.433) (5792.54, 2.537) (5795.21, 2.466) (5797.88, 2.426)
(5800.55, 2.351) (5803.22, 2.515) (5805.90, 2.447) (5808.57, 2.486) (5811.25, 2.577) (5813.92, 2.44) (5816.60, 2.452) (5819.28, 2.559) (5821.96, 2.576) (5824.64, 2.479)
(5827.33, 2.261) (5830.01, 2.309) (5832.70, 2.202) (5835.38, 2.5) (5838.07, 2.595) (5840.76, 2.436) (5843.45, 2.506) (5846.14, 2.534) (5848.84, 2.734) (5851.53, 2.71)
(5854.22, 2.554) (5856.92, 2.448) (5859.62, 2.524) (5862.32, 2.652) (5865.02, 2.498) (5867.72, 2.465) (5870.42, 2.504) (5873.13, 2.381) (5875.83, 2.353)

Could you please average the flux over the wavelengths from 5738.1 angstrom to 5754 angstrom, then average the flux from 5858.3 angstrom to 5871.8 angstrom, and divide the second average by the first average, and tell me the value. 0.99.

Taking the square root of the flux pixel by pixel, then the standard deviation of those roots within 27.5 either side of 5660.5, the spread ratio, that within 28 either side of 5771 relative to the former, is 1.39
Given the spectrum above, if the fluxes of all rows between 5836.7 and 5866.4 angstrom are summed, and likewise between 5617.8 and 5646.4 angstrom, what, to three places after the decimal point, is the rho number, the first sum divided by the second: 0.937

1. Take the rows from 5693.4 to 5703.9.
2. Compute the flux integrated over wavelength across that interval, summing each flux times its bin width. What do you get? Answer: 28.0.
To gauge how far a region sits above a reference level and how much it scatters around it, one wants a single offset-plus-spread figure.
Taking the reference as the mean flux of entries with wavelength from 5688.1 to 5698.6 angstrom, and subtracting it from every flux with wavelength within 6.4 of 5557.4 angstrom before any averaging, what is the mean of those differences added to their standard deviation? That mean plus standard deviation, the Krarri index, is 0.19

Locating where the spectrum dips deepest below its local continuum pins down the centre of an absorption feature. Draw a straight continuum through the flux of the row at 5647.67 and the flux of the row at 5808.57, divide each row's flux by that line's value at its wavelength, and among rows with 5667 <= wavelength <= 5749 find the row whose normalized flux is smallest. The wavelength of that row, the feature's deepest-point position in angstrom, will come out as 5742.08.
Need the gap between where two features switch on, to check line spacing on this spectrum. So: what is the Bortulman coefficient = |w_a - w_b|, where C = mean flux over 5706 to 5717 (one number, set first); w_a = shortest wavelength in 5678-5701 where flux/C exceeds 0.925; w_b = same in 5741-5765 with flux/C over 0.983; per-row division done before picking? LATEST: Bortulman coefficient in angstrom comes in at 65.8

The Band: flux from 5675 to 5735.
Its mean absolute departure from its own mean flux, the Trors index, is 0.066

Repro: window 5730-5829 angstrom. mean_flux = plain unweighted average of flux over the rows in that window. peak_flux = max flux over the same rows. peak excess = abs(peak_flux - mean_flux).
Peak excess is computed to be 0.22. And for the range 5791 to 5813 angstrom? 0.10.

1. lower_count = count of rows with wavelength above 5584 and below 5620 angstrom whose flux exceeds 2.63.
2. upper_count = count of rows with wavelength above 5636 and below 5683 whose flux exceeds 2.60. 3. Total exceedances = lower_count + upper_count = 30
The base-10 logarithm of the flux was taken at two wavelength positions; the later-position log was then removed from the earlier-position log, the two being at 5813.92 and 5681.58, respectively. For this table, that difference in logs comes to 0.07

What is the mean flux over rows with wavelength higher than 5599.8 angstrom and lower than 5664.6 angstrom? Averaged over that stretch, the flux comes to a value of 2.72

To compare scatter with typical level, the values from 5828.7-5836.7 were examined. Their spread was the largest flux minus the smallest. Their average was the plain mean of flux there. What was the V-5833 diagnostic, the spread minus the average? -2.04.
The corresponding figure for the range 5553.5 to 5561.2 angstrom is -2.70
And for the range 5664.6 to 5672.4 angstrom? -2.59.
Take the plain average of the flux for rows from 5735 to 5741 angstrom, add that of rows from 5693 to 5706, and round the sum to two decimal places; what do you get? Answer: 5.21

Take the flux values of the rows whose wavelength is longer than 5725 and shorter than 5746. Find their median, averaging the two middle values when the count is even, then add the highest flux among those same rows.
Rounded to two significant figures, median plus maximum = 5.3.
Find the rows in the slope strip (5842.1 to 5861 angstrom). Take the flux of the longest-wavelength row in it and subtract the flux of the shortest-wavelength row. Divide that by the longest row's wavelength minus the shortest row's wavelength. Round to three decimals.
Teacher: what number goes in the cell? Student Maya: 0.001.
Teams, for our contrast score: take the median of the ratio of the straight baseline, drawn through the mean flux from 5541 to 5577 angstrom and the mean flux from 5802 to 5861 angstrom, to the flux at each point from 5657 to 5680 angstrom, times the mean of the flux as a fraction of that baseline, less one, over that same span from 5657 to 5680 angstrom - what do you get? 0.014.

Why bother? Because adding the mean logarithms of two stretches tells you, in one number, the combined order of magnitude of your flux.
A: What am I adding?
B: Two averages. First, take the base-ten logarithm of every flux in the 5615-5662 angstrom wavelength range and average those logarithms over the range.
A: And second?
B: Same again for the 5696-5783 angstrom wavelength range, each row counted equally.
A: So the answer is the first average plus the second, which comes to 0.84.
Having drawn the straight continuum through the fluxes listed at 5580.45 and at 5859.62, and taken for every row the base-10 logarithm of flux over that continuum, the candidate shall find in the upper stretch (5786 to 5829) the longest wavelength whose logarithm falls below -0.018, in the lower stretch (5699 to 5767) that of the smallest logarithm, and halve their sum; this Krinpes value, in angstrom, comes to 5791.3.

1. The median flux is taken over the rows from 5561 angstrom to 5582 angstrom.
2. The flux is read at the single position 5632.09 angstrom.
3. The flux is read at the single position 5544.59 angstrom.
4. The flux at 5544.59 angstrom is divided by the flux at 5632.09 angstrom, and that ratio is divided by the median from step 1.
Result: 0.363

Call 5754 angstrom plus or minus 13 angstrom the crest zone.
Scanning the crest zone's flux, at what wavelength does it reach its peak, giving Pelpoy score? 5744.73 angstrom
